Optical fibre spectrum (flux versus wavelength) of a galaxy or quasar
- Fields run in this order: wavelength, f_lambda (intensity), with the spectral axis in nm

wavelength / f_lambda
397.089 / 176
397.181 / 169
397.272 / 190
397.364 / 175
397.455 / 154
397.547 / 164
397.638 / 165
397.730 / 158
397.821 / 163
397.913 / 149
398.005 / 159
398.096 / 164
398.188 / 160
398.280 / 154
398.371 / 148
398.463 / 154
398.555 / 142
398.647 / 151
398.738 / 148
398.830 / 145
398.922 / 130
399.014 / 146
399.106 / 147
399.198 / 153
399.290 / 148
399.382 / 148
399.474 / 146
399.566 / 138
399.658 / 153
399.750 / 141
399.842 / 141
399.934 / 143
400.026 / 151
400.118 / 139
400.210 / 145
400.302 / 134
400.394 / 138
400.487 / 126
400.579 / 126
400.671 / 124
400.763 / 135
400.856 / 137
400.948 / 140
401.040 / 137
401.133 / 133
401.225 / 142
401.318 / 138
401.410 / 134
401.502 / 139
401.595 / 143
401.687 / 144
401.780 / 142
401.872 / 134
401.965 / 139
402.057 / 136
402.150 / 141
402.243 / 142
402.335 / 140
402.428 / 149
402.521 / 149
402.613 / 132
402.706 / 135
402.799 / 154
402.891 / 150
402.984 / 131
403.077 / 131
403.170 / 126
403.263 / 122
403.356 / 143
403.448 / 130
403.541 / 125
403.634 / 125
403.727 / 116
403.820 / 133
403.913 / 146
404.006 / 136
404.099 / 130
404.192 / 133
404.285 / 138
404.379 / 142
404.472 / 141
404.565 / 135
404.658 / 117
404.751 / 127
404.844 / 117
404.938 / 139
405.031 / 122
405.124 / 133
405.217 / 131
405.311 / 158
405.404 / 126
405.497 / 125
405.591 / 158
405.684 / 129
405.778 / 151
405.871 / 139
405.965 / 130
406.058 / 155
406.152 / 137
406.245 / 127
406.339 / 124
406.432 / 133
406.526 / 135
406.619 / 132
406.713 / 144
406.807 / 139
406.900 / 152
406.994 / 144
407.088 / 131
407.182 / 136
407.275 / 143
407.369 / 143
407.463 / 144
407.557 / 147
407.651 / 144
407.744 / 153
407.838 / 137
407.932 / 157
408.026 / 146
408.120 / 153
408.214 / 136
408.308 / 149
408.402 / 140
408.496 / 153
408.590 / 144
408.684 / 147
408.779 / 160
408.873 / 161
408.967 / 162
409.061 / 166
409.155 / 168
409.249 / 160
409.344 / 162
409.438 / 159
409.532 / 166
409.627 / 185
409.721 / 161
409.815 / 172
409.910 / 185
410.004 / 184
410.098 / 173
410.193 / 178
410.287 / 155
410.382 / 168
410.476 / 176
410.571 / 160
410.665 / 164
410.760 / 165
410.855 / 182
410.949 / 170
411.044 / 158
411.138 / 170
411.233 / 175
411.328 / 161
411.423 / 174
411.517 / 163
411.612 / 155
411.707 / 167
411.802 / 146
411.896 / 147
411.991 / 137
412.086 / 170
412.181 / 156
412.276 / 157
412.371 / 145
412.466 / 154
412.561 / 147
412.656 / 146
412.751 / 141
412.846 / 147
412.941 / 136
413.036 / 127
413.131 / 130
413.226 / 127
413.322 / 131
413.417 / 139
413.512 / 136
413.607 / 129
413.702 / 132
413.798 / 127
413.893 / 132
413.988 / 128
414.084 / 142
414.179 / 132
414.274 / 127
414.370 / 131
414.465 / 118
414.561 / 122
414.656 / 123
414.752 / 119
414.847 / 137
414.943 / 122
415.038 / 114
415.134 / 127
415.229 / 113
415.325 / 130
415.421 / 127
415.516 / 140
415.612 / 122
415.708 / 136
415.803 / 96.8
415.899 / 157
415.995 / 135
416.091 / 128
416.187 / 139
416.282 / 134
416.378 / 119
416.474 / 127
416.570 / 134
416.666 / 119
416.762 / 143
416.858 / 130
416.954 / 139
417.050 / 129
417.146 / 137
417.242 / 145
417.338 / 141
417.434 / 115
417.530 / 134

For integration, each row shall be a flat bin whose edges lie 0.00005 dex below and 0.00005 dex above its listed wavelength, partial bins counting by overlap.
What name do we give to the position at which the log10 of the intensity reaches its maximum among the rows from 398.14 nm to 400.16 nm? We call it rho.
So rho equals 398.188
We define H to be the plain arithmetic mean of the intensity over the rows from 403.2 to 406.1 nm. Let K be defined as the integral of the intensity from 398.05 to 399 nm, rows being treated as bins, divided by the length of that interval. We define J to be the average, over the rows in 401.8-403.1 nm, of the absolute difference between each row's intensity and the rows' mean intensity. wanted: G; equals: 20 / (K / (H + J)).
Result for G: 18.7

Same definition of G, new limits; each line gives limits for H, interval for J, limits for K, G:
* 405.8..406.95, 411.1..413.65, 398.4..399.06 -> 20.6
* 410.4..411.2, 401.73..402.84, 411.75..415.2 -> 25.6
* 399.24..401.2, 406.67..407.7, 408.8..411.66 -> 17.0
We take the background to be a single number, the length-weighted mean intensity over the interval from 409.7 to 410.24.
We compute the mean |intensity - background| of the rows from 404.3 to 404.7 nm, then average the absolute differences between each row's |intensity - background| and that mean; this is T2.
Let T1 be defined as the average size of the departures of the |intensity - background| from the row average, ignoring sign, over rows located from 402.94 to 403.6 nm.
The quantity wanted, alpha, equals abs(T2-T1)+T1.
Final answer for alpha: 8.4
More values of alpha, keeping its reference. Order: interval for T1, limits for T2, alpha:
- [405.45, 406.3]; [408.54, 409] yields 13.4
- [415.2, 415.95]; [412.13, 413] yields 20.7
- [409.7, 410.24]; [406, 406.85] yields 6.7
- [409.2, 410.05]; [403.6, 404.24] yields 6.5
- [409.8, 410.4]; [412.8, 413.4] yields 5.7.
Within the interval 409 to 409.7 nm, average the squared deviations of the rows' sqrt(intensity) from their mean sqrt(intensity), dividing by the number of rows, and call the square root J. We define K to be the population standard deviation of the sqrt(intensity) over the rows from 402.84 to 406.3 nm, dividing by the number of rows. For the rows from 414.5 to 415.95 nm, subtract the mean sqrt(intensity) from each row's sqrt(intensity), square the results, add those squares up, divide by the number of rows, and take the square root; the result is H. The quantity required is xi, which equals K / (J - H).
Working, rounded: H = 0.59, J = 0.31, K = 0.46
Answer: -2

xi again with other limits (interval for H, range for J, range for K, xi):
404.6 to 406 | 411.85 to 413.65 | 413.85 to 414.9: -4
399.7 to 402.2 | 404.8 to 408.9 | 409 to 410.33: 2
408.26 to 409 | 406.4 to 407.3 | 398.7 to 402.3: -6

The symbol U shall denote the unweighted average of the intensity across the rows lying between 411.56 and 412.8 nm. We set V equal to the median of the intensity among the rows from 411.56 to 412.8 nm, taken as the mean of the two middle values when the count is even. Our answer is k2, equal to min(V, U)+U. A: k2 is 298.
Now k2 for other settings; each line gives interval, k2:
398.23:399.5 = 294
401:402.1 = 277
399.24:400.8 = 280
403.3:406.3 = 267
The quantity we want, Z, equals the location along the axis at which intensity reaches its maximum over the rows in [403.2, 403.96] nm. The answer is 403.913 nm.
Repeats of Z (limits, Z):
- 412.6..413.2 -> 412.846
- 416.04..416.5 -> 416.187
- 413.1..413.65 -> 413.417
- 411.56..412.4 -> 412.086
